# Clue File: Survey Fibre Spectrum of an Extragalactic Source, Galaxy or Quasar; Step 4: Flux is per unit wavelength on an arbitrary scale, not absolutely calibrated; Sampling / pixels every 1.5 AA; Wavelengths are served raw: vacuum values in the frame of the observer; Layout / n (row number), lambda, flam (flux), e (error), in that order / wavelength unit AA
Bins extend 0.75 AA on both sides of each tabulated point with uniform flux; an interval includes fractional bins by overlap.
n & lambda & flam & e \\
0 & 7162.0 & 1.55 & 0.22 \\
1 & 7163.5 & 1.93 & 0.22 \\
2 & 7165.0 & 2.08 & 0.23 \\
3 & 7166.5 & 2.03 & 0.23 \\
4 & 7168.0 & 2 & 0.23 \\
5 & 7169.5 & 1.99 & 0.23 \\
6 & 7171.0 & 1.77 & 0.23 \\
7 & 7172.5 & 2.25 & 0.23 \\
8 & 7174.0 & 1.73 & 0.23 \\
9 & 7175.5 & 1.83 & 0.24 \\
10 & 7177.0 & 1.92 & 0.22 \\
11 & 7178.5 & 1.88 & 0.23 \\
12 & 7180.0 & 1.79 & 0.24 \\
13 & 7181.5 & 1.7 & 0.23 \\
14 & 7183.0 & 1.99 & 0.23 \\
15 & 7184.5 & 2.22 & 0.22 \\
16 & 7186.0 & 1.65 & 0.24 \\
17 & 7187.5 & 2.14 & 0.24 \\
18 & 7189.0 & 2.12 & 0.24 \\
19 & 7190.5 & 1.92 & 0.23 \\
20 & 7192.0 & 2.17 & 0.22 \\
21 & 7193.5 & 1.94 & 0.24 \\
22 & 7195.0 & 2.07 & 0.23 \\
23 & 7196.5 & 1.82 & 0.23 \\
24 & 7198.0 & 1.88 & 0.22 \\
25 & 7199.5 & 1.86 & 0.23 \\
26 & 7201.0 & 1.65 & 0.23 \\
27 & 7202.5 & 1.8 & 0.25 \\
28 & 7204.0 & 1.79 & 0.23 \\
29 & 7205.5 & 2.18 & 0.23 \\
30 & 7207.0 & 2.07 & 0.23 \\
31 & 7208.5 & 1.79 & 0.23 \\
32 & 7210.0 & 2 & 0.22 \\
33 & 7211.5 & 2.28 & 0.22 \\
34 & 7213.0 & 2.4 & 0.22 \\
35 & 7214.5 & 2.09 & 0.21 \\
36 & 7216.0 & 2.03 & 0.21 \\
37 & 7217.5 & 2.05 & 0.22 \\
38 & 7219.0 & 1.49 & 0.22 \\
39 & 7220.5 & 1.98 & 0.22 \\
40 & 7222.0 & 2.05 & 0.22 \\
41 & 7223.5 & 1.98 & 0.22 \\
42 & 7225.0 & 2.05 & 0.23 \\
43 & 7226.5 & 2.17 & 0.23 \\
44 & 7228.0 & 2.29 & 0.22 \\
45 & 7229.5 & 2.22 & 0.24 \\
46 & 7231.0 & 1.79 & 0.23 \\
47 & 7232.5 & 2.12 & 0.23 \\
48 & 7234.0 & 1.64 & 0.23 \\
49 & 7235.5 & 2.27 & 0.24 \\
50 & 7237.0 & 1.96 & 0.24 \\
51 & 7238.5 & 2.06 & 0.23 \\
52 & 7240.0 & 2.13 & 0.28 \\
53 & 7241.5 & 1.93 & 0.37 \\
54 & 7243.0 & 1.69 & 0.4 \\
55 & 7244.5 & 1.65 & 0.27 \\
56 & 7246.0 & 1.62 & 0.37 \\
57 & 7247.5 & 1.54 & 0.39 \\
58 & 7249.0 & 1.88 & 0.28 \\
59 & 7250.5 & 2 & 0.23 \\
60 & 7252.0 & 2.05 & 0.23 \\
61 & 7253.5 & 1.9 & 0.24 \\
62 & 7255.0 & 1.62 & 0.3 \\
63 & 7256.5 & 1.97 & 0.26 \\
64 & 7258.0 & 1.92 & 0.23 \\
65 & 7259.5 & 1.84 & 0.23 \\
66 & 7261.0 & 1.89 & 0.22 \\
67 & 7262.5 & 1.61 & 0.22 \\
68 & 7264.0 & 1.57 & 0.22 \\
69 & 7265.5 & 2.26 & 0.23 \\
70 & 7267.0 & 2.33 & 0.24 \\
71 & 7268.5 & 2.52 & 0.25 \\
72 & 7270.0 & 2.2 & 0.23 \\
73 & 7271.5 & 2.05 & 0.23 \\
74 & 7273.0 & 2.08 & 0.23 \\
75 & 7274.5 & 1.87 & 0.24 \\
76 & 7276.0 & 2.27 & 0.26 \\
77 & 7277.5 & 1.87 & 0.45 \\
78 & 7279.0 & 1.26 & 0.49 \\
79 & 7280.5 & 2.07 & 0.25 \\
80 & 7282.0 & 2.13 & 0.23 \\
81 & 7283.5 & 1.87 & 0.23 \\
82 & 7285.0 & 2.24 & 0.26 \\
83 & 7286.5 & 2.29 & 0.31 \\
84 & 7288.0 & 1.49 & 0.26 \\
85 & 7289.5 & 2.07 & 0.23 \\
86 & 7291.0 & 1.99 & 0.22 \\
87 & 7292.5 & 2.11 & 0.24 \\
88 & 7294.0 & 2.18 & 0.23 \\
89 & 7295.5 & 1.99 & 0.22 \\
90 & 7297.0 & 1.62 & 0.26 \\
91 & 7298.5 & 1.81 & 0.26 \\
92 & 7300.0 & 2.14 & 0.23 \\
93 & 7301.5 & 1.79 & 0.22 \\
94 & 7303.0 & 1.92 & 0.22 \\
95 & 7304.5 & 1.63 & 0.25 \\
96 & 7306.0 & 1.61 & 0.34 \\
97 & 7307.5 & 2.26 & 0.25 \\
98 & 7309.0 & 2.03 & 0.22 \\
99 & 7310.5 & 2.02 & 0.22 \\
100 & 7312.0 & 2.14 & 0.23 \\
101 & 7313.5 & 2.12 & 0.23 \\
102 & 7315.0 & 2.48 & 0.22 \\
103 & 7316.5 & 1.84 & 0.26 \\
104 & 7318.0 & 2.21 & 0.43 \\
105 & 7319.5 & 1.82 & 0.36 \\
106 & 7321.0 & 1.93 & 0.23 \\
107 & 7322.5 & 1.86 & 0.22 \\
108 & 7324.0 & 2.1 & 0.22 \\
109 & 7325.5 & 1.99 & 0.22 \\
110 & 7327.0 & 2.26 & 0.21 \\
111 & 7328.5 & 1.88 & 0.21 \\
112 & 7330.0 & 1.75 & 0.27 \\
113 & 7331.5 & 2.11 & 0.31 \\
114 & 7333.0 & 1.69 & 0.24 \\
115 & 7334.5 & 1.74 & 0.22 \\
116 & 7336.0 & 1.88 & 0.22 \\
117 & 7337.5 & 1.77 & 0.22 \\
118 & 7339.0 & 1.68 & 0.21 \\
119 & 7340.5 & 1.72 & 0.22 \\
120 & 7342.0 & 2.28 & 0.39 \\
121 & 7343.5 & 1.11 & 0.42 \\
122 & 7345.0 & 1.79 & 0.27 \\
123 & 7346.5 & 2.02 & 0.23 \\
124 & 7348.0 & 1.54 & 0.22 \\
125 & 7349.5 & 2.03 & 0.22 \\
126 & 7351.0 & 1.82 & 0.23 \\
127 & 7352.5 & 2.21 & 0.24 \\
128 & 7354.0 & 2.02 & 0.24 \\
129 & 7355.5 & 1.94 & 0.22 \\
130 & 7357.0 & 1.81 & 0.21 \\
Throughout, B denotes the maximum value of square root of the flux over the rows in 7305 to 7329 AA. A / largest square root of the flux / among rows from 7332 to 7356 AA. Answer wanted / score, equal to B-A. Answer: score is 0.06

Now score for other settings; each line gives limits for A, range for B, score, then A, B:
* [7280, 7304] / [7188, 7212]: 0.00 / 1.51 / 1.51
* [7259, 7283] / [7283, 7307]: -0.07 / 1.59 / 1.51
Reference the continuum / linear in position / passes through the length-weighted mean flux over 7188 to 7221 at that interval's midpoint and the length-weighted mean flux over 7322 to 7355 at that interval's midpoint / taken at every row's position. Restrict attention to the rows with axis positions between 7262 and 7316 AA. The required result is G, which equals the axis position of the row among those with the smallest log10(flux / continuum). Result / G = 7279.0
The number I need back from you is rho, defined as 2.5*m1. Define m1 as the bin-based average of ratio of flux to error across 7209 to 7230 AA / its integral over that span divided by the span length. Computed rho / 23.4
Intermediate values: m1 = 9.4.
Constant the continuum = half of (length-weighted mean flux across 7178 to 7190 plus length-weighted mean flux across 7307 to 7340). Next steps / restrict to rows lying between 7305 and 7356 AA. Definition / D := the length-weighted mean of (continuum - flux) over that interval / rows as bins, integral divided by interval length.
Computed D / 0.027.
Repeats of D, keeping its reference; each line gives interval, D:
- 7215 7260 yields 0.025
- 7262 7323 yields -0.035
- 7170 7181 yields 0.077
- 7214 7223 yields 0.011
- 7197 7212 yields 0.034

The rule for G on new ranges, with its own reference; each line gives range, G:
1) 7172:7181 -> 7174.0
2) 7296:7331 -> 7306.0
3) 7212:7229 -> 7219.0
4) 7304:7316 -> 7306.0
